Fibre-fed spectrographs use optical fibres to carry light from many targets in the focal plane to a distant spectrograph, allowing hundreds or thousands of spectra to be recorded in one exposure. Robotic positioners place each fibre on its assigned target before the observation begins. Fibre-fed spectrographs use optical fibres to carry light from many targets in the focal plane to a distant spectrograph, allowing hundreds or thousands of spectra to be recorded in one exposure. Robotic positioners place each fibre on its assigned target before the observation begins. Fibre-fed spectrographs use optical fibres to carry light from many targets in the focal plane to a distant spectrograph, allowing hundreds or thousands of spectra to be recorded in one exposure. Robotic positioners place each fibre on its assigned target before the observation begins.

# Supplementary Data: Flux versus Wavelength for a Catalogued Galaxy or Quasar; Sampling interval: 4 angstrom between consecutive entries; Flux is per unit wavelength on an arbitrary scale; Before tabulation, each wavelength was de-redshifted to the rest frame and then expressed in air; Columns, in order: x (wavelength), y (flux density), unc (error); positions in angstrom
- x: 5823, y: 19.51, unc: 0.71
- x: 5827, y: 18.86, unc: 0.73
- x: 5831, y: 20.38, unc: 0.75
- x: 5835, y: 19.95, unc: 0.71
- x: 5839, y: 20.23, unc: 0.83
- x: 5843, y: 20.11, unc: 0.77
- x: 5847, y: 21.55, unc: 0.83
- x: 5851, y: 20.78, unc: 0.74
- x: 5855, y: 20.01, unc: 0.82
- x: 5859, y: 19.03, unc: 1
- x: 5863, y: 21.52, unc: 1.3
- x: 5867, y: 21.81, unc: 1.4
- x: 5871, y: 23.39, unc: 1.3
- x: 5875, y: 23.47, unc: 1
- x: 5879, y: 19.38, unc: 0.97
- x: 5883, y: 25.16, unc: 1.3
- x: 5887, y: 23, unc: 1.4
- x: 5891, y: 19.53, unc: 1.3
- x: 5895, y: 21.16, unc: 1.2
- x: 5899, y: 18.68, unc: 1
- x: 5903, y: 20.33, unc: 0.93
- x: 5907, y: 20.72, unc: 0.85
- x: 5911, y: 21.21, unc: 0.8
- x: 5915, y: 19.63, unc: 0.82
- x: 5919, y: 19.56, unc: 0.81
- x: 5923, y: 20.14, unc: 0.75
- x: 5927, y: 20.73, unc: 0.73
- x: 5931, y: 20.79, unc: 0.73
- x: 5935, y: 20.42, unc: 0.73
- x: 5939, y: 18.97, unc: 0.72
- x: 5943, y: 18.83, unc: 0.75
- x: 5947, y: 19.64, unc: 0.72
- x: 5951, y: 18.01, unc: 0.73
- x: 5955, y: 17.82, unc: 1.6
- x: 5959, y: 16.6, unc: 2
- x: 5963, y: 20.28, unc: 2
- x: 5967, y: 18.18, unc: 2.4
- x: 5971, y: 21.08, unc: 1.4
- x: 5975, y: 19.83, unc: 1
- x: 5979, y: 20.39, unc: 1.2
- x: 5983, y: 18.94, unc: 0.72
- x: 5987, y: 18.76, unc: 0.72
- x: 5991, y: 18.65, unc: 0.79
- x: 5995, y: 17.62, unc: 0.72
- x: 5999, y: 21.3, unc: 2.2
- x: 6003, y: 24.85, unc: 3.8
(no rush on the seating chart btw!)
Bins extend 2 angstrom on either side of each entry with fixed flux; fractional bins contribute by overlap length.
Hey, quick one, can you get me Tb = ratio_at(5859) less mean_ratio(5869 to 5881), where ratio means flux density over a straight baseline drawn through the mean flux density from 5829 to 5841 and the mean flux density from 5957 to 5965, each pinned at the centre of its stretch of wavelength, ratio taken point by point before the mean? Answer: -0.17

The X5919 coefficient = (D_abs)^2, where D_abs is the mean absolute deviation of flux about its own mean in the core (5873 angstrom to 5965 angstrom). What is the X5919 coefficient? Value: 1.8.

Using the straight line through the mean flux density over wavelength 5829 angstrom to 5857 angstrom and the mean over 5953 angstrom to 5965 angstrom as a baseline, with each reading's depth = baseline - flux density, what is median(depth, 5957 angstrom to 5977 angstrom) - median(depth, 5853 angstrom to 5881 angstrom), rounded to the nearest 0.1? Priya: -0.4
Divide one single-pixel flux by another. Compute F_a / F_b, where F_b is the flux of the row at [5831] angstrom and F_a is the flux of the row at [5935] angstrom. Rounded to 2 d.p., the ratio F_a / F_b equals 1.00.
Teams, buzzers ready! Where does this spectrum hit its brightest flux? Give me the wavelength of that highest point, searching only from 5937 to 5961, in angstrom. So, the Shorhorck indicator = 5947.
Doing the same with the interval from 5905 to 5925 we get 5911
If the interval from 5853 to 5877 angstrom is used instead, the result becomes 5875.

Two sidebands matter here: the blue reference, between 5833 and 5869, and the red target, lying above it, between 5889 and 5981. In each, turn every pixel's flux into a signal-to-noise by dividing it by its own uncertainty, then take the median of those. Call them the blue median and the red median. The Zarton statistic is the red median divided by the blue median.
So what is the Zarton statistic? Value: 1.0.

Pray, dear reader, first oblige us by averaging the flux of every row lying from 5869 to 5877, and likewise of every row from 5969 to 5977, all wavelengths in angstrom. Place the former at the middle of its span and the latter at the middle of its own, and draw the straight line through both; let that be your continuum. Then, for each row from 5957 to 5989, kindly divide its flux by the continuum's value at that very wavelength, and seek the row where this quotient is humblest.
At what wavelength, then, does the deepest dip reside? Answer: 5959 angstrom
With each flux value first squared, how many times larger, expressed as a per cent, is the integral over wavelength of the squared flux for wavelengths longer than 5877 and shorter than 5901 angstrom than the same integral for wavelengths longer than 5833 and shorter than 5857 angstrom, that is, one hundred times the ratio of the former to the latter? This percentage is 108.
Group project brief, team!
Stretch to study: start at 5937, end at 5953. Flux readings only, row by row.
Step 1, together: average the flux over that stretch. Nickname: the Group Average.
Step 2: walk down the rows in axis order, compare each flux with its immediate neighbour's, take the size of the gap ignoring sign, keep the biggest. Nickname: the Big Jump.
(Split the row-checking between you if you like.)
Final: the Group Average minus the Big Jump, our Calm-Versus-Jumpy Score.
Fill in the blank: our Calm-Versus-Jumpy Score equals 17.2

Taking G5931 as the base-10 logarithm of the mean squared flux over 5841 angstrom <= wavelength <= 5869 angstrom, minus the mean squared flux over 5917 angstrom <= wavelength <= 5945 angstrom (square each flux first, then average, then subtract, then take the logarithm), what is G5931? 1.5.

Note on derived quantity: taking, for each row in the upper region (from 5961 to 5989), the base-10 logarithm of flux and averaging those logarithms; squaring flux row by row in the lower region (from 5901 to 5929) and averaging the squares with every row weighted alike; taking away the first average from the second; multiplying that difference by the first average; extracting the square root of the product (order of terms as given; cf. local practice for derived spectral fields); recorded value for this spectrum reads 23.1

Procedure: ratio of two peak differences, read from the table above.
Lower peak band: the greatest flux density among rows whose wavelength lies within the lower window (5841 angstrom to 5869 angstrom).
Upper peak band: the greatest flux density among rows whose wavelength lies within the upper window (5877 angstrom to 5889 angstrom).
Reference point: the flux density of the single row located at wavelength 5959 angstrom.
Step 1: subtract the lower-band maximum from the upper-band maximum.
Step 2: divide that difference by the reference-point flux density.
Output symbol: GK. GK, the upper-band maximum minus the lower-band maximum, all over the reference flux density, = 0.20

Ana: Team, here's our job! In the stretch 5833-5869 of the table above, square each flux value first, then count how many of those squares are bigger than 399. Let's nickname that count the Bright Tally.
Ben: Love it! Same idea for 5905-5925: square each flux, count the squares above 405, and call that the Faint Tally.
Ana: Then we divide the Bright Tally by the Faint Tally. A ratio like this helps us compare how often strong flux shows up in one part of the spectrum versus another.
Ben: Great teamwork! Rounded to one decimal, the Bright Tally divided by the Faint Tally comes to 2.3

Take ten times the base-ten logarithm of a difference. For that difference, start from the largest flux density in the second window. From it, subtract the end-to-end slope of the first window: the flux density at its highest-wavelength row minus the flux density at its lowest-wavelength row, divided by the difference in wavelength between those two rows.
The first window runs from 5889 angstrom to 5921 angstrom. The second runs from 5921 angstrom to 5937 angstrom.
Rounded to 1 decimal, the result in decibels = 13.2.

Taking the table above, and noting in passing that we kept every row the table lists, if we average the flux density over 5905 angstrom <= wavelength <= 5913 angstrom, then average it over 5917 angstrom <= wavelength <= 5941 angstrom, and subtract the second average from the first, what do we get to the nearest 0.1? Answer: 0.9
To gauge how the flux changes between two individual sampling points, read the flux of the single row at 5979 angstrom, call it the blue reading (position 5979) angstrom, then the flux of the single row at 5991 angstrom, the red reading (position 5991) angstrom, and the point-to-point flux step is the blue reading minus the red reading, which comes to 1.74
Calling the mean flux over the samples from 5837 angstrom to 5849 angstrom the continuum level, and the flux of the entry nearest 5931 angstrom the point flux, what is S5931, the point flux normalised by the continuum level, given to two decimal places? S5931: 1.01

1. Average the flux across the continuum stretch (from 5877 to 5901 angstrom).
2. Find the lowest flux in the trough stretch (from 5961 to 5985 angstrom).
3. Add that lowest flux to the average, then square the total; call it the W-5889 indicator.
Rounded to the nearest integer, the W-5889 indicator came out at 1547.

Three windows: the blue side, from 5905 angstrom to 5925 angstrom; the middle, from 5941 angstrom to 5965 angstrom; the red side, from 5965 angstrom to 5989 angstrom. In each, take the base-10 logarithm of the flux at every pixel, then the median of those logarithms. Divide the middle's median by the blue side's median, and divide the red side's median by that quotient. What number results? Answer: 1.33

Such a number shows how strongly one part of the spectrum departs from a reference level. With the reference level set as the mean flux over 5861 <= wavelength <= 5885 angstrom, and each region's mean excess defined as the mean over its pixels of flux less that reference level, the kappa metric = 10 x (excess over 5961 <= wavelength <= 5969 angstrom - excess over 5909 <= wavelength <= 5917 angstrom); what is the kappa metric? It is -12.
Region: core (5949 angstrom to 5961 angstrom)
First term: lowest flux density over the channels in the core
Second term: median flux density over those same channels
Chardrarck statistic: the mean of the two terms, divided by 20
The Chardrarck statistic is 0.86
